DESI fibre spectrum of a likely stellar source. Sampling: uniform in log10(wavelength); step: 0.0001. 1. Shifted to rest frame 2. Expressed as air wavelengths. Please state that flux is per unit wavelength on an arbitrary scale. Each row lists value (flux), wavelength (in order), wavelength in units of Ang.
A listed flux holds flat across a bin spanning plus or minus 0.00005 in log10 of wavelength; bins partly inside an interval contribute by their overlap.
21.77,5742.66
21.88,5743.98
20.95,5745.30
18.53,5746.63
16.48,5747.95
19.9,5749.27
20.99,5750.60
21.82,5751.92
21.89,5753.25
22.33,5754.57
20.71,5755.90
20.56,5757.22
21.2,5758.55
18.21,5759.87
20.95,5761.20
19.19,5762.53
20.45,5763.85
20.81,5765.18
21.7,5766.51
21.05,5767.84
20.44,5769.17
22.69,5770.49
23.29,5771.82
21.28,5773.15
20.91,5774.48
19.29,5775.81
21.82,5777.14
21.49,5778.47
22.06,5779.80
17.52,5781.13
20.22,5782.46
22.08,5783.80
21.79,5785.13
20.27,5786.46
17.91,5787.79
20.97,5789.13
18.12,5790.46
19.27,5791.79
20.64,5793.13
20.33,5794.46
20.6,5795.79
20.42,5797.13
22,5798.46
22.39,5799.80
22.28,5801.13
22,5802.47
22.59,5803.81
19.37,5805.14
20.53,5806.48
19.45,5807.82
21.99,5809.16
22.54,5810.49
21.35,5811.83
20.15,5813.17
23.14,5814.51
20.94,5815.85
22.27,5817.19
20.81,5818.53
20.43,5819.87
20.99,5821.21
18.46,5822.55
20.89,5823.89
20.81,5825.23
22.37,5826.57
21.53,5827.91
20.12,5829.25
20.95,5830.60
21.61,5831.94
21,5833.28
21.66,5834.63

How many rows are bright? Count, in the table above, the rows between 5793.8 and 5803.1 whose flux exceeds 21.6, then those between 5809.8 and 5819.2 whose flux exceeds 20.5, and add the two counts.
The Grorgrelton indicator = 10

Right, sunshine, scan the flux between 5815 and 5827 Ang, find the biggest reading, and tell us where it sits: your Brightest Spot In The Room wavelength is 5826.57 Ang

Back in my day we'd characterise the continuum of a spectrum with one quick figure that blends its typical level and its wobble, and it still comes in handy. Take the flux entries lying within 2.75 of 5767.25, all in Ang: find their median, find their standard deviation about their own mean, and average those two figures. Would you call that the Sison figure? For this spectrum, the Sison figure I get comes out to 10.7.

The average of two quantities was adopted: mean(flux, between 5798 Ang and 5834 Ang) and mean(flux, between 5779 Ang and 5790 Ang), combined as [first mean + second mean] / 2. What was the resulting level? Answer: 20.8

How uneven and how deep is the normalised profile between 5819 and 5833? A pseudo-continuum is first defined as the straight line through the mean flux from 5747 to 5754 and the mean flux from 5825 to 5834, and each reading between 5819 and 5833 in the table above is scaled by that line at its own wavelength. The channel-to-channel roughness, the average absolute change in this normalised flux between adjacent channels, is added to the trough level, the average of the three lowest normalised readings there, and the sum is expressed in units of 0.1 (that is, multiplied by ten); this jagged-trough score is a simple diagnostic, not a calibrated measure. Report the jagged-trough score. 9.9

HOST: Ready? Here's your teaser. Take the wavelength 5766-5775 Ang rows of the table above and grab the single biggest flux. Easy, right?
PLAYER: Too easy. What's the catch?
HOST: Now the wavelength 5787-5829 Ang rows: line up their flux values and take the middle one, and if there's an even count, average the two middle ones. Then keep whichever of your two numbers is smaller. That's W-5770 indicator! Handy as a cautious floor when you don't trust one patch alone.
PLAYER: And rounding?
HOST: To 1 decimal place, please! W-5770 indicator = 20.9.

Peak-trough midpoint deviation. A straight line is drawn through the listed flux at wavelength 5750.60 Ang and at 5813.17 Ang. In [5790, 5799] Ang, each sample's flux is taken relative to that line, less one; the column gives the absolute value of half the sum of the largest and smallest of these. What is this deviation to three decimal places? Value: 0.016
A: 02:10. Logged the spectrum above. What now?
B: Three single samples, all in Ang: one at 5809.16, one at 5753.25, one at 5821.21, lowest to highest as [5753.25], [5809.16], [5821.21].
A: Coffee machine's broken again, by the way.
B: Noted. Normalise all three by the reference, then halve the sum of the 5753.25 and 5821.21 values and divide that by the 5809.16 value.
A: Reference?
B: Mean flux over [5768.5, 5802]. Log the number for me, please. 0.97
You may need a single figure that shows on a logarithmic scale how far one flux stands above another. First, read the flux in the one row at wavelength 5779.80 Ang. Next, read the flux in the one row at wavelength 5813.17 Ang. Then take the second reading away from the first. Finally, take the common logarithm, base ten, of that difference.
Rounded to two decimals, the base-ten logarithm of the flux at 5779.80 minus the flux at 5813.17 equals 0.28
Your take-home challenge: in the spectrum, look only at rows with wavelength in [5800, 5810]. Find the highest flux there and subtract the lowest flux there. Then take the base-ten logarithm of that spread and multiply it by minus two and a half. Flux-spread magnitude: -1.3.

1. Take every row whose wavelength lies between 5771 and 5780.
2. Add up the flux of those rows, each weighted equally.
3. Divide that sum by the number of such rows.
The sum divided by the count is 21.4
